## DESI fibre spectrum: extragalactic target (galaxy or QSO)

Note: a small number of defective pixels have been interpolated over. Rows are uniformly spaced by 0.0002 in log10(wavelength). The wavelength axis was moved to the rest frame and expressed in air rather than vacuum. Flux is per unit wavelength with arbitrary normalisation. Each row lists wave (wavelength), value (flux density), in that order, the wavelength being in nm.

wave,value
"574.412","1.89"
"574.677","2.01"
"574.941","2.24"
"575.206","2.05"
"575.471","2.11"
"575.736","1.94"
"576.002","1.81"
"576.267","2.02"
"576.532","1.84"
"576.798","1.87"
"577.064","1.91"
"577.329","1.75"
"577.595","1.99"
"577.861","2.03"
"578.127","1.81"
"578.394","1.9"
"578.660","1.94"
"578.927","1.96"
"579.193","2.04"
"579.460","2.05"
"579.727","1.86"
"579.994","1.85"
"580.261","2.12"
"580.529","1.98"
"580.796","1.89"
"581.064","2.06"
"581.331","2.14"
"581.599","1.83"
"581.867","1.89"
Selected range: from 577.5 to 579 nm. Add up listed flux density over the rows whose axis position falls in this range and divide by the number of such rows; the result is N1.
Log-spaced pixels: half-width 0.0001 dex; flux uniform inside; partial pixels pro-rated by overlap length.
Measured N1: 1.94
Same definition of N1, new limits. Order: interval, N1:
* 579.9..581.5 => 2.01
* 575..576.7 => 1.96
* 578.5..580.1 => 1.95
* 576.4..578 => 1.90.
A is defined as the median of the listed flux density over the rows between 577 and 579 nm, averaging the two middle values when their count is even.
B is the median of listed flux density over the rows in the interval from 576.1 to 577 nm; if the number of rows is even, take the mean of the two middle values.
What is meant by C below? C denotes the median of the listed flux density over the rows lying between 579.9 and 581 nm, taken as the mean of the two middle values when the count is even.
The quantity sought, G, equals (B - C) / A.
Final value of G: -0.03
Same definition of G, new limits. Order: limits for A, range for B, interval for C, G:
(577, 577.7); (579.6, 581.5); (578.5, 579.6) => -0.01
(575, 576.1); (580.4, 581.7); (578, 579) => 0.03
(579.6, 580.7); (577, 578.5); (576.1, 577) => 0.02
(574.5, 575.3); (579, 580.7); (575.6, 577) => 0.07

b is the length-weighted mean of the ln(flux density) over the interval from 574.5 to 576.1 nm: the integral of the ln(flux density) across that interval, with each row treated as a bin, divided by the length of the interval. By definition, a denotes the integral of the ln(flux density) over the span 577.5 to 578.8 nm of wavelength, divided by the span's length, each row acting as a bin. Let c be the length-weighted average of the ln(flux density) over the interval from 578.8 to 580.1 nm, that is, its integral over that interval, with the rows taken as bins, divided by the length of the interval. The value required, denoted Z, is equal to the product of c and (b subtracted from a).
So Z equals -0.031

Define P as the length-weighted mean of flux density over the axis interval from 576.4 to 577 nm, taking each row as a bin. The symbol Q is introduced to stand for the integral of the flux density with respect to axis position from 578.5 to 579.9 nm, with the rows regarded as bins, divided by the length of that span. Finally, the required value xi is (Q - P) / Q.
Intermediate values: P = 1.86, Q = 1.97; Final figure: 0.05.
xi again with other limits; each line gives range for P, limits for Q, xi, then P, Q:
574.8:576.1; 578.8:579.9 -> -0.03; 2.04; 1.97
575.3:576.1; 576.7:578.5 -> -0.04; 1.96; 1.89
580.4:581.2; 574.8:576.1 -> 0.03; 1.98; 2.04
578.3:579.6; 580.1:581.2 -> 0.01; 1.98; 2.01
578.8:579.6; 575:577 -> -0.03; 2.02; 1.96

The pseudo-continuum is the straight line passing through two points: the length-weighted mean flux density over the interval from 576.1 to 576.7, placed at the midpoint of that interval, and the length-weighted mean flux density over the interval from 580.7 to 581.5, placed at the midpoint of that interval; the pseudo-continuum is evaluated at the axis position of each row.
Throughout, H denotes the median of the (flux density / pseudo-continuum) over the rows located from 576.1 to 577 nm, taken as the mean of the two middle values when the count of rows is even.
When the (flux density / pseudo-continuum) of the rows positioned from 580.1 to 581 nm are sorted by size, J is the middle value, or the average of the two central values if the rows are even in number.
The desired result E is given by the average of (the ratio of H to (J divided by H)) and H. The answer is 0.962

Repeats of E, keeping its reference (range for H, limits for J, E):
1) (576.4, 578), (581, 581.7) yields 0.959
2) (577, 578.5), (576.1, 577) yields 0.980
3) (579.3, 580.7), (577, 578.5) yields 0.986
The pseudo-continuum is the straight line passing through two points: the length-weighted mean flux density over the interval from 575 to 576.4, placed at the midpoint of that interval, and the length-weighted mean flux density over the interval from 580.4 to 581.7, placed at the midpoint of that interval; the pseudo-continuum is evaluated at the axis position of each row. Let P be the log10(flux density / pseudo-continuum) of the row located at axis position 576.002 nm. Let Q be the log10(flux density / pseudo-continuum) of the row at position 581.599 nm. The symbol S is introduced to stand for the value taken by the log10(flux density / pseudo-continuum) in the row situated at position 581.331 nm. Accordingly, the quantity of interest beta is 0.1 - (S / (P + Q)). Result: 0.5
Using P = -0.043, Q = -0.035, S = 0.033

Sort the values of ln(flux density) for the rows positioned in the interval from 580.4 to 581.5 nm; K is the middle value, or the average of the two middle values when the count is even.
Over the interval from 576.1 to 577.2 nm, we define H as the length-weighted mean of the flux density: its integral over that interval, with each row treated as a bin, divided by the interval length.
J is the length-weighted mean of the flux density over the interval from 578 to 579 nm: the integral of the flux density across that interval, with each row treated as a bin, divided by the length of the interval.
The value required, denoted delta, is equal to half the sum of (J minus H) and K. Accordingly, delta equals 0.35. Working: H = 1.91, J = 1.90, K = 0.70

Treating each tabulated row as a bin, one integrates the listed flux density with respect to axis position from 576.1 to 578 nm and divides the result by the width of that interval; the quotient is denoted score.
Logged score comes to 1.91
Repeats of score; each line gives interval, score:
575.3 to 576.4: 1.97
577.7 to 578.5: 1.92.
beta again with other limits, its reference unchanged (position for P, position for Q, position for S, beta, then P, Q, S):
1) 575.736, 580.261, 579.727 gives 2.0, -0.013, 0.028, -0.029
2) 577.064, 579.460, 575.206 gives 1.9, -0.019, 0.013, 0.011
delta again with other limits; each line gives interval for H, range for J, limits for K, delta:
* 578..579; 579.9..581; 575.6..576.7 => 0.35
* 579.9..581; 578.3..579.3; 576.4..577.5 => 0.31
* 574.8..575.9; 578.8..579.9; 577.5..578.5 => 0.28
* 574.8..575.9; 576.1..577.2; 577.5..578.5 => 0.25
